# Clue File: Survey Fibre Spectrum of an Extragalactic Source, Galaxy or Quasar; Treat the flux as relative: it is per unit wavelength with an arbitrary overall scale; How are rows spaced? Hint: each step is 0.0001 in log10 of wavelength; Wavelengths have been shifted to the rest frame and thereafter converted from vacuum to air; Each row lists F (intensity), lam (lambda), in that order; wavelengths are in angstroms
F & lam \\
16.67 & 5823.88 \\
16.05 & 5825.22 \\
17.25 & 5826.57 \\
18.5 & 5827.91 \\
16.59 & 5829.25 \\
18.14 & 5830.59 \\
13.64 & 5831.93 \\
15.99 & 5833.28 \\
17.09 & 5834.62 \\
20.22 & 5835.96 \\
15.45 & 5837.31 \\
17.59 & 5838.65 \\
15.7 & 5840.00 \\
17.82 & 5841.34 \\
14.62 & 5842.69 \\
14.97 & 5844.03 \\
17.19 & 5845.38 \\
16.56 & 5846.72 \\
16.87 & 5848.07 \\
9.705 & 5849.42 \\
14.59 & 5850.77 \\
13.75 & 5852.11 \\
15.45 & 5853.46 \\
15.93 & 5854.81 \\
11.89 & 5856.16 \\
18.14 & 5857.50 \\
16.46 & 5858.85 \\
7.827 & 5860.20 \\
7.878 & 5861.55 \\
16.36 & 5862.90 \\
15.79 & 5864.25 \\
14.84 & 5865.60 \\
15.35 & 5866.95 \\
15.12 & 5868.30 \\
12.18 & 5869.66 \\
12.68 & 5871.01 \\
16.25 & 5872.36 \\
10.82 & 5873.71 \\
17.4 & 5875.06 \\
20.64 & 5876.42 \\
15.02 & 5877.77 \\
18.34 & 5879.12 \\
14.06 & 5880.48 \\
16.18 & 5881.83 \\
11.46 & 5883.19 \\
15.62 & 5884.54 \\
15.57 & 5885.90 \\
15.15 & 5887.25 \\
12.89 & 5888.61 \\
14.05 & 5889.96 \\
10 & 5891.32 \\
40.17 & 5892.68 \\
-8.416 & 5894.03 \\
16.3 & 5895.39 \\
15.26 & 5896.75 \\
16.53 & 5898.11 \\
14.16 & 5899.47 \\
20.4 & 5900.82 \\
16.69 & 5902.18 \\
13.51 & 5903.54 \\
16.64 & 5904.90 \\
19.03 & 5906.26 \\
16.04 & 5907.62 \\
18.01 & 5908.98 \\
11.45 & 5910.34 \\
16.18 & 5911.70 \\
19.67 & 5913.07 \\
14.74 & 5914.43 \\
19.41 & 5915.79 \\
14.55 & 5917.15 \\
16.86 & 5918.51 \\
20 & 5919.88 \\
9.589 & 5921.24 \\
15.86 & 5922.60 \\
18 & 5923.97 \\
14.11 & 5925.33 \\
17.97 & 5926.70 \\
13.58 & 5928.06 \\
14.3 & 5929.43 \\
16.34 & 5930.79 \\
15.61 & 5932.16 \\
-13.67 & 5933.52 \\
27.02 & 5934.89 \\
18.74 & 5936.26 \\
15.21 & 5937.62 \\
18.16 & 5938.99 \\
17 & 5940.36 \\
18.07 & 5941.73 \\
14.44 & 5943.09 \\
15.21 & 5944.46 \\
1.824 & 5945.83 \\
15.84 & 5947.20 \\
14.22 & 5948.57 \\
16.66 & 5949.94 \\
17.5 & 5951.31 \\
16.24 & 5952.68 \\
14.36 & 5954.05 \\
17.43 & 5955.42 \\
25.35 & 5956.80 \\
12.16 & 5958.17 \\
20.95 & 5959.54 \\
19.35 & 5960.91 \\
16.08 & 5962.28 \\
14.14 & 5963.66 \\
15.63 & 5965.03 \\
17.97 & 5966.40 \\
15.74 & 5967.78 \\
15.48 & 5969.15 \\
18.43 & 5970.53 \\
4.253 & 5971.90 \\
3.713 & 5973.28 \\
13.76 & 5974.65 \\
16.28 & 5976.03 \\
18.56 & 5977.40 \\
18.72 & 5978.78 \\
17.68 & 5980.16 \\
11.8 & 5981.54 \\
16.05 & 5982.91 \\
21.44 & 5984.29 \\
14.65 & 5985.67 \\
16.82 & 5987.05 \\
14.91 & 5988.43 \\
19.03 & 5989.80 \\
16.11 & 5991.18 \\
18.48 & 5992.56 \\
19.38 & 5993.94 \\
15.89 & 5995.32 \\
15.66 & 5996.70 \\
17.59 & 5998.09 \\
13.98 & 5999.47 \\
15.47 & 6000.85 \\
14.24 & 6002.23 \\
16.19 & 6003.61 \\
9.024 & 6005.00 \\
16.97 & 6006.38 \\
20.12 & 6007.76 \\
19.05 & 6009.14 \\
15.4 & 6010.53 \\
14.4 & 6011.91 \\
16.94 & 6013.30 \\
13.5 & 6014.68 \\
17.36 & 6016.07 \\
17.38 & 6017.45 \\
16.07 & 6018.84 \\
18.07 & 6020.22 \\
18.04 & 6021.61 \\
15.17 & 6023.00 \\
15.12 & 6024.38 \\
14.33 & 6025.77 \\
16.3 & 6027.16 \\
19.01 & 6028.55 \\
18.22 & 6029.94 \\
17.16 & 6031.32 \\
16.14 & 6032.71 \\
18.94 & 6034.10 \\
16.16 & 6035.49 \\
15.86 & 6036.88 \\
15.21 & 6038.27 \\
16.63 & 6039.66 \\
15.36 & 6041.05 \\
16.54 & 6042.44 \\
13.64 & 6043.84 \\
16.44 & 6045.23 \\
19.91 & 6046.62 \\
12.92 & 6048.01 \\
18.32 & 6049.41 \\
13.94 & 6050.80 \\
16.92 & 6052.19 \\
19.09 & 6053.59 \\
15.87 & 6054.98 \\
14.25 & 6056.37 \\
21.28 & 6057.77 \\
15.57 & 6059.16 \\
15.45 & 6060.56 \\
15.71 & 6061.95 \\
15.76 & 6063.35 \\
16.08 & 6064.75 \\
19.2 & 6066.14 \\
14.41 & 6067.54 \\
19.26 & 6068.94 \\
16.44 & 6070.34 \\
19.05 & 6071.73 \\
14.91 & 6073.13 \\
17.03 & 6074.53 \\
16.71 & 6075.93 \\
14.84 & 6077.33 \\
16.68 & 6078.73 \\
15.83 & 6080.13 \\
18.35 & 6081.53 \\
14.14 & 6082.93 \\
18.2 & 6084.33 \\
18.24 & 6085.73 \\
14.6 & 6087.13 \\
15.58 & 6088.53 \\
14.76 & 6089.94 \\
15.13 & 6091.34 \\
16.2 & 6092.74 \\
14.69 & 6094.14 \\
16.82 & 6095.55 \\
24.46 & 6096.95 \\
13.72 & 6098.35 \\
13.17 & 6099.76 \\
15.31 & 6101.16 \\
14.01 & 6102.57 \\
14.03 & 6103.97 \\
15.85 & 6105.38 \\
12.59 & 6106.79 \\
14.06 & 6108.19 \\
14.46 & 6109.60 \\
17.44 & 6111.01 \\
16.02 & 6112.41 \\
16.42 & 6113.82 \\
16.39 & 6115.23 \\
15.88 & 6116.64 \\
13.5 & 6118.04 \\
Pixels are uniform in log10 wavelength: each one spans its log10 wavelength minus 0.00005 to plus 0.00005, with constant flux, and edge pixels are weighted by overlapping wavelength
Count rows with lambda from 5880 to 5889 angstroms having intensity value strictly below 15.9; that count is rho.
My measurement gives 6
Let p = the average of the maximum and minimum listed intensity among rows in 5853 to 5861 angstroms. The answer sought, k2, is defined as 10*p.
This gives 130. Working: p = 13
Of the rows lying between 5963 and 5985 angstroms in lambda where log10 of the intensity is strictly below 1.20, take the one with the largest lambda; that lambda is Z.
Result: 5981.54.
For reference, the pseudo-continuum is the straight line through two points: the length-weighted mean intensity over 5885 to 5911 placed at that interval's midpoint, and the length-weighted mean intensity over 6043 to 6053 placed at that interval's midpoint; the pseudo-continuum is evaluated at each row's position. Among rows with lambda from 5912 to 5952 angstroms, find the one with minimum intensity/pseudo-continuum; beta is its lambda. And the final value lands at 5933.52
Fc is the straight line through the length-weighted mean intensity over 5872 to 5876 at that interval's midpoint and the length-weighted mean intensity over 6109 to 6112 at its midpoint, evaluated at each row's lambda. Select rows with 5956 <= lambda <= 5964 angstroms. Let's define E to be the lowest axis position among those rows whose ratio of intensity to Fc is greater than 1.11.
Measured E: 5956.80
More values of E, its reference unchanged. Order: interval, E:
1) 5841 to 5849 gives 5841.34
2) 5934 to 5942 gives 5934.89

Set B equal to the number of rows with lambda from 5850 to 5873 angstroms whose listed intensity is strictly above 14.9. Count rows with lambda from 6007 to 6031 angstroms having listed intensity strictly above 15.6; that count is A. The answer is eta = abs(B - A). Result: 2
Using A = 11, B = 9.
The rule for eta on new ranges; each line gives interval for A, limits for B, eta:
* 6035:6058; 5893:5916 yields 1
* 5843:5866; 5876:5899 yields 3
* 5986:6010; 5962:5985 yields 0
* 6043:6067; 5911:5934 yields 1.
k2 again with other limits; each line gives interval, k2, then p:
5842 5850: 134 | 13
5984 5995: 180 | 18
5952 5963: 188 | 19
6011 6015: 152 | 15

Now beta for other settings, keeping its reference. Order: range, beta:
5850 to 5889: 5860.20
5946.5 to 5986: 5973.28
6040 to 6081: 6048.01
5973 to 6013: 5973.28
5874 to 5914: 5894.03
